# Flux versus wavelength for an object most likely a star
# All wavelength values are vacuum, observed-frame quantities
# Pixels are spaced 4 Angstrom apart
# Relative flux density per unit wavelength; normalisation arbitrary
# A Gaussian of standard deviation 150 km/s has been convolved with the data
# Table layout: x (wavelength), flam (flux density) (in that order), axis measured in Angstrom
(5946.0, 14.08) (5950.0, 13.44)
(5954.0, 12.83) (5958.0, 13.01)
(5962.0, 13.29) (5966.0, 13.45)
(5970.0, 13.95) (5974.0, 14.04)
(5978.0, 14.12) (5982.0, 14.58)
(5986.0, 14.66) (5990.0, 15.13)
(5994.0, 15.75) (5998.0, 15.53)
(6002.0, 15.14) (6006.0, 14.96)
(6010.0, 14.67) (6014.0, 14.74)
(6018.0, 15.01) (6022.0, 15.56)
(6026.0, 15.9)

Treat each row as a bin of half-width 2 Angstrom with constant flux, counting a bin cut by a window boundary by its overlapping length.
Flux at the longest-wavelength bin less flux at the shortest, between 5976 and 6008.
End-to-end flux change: 0.84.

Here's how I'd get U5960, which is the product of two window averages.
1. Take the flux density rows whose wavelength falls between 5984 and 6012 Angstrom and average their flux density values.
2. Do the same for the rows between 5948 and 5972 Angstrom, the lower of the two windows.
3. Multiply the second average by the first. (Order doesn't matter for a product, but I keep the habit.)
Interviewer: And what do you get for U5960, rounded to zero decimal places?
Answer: 202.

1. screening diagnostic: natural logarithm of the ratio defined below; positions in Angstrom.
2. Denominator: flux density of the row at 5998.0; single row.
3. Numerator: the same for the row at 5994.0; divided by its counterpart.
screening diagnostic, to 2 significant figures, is 0.014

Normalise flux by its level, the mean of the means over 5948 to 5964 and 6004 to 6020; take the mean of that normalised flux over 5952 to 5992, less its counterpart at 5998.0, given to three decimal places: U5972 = -0.116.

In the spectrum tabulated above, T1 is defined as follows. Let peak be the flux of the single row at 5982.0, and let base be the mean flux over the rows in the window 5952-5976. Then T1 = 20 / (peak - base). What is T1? 17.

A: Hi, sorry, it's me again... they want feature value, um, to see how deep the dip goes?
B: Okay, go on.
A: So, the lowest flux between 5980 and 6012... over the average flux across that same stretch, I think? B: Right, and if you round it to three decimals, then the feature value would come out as 0.969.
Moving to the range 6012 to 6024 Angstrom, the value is 0.976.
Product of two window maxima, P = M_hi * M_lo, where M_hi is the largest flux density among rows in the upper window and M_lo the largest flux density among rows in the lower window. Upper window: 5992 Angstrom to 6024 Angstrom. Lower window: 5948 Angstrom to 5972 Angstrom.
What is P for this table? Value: 220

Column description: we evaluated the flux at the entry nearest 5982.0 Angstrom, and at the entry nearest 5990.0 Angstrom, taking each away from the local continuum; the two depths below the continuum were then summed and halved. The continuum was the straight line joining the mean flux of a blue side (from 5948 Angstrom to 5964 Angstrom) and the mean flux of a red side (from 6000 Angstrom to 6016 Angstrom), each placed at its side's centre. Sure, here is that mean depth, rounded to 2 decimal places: -0.71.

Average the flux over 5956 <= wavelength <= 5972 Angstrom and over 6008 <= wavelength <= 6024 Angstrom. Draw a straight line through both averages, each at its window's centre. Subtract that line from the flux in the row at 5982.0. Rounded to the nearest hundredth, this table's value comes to 0.61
